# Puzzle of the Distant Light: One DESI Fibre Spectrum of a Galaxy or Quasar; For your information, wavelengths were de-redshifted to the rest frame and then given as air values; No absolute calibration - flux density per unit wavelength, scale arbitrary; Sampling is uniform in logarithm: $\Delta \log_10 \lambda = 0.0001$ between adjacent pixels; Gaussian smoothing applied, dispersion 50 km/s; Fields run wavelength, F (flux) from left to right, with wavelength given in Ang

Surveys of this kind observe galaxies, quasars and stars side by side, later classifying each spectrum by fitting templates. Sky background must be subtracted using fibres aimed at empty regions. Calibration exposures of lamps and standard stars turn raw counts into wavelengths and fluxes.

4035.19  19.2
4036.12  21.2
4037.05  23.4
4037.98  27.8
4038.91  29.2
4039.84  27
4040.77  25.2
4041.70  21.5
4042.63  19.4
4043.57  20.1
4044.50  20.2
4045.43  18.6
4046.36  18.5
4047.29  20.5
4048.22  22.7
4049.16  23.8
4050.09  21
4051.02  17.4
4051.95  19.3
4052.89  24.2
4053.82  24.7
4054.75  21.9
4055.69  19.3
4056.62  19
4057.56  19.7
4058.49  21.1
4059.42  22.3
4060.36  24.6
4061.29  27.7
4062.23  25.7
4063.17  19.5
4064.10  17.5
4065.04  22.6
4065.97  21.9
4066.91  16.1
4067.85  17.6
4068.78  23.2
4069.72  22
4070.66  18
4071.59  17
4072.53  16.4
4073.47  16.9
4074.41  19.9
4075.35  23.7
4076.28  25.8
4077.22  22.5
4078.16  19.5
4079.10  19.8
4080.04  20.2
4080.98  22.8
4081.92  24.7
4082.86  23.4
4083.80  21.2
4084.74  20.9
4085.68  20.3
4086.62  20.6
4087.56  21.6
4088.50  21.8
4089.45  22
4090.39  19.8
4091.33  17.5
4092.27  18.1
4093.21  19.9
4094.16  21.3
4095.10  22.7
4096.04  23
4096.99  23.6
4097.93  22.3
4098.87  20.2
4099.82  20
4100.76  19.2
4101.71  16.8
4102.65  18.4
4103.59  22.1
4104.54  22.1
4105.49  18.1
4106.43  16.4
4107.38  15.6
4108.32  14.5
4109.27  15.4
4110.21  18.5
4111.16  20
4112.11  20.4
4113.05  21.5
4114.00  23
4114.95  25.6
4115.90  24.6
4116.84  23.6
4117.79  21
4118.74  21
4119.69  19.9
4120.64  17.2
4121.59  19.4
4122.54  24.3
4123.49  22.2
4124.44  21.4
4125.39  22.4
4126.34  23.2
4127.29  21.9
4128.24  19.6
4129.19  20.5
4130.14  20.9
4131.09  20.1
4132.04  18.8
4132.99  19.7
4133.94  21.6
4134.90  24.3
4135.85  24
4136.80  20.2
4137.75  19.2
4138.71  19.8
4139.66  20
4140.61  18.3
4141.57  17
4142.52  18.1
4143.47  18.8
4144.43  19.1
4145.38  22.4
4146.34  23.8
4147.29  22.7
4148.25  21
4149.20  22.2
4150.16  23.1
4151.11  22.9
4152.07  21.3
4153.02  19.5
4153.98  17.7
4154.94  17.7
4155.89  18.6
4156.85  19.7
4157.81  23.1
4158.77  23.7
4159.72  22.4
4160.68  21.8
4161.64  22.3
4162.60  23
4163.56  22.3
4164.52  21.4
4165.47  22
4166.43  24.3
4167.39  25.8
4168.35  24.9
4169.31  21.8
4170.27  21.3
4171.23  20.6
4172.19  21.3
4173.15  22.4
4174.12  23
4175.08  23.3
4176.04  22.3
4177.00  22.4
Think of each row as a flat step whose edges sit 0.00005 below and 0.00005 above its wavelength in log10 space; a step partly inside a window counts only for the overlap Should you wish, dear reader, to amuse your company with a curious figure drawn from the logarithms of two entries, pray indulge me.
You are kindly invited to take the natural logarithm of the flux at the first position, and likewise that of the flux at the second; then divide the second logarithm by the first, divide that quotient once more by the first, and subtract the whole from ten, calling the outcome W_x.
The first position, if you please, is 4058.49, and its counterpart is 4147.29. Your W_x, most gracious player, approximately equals 9.66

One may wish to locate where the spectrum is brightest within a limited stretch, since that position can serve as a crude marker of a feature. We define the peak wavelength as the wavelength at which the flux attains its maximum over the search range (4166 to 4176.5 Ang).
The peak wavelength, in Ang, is 4167.39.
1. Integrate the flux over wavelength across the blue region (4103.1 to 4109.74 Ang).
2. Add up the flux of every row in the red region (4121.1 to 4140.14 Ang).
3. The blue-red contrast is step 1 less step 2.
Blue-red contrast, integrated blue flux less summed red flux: -306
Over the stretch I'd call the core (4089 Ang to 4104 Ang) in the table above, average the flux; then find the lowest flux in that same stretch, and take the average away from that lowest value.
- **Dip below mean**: -3.63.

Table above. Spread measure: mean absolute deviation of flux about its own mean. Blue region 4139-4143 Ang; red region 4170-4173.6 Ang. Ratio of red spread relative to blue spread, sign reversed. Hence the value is -0.6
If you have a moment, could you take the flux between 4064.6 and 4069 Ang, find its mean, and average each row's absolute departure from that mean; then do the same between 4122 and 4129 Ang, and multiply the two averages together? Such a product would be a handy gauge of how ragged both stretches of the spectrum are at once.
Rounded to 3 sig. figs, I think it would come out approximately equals 2.77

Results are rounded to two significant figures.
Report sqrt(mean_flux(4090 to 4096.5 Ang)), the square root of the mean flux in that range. 4.5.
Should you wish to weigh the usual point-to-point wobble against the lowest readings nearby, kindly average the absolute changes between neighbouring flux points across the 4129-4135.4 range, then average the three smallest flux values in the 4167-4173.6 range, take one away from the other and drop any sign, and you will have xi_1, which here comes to 19.7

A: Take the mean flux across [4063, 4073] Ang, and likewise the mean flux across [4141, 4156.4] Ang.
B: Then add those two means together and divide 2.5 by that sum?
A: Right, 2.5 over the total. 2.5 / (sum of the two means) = 0.0631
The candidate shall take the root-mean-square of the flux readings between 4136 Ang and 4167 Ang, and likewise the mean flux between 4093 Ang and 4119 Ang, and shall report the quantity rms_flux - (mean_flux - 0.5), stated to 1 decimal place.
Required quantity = 1.1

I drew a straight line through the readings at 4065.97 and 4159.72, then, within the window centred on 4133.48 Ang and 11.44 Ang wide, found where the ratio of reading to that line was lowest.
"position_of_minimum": 4132.04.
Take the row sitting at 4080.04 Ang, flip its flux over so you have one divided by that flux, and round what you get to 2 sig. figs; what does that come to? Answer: 0.050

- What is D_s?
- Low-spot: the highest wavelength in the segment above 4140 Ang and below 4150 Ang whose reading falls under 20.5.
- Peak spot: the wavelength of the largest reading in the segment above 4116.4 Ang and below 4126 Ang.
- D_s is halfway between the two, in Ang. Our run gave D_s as 4133.5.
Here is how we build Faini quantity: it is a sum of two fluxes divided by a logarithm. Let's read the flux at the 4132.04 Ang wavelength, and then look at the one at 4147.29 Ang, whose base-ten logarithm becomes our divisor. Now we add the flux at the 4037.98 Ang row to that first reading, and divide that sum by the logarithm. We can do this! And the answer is 34.4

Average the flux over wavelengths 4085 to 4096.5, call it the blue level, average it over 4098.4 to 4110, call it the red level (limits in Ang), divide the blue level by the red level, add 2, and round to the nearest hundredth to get 3.14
